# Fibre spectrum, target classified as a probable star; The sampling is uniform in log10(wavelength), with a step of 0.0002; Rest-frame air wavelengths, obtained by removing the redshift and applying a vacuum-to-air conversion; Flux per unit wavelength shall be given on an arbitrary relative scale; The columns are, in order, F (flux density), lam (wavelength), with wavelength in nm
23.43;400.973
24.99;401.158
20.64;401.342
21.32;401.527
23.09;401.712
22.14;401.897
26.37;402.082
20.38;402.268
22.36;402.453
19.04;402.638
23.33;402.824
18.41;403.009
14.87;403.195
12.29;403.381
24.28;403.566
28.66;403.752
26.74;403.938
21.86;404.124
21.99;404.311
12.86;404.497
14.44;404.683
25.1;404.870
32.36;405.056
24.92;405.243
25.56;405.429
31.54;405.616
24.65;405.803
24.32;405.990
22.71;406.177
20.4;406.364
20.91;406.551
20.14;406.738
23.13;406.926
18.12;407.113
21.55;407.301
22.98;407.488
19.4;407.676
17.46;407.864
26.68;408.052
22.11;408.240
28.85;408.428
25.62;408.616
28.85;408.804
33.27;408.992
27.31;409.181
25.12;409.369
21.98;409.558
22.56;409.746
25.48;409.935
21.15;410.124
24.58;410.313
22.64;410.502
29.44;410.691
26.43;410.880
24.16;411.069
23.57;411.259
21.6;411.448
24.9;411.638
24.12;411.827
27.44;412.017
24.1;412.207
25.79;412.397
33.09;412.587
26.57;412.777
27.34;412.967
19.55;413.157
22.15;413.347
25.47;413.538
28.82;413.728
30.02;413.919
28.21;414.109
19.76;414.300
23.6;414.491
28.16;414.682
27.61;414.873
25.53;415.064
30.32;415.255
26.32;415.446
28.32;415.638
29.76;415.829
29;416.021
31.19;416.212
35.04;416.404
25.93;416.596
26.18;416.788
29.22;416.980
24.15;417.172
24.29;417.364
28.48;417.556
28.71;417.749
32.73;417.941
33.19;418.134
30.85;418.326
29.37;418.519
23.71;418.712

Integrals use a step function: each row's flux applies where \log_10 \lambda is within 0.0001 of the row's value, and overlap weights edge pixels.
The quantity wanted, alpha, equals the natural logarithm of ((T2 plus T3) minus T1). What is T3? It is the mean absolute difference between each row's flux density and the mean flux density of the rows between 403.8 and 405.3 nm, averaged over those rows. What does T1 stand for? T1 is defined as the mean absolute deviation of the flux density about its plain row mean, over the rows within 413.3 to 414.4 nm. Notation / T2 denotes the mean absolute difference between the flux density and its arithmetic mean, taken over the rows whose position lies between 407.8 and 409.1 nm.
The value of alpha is 1.65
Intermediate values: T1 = 3.3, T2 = 3.8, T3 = 4.7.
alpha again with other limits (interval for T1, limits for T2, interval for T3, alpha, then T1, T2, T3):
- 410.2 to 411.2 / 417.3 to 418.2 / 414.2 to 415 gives 1.36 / 2.0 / 2.8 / 3.1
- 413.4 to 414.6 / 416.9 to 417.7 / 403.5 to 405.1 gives 1.40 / 3.0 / 2.3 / 4.8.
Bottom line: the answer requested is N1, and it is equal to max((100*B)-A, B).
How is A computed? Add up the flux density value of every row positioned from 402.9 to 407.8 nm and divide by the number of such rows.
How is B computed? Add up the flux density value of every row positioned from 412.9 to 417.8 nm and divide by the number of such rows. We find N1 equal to 2682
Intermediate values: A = 22.1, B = 27.0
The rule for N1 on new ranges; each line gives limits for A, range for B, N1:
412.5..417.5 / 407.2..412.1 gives 2432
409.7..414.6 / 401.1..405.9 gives 2222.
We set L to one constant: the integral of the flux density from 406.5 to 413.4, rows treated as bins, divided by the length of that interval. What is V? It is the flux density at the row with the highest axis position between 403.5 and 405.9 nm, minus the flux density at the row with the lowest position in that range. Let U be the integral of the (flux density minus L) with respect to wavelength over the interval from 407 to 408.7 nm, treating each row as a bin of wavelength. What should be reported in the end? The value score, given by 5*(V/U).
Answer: -1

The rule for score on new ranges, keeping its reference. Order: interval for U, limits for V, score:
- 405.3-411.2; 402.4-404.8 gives 33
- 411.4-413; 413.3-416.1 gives 12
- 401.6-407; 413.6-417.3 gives 2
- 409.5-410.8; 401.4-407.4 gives -3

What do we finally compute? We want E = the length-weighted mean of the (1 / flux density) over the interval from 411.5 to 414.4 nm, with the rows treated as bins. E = 0.040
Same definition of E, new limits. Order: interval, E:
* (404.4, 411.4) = 0.044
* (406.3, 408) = 0.049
